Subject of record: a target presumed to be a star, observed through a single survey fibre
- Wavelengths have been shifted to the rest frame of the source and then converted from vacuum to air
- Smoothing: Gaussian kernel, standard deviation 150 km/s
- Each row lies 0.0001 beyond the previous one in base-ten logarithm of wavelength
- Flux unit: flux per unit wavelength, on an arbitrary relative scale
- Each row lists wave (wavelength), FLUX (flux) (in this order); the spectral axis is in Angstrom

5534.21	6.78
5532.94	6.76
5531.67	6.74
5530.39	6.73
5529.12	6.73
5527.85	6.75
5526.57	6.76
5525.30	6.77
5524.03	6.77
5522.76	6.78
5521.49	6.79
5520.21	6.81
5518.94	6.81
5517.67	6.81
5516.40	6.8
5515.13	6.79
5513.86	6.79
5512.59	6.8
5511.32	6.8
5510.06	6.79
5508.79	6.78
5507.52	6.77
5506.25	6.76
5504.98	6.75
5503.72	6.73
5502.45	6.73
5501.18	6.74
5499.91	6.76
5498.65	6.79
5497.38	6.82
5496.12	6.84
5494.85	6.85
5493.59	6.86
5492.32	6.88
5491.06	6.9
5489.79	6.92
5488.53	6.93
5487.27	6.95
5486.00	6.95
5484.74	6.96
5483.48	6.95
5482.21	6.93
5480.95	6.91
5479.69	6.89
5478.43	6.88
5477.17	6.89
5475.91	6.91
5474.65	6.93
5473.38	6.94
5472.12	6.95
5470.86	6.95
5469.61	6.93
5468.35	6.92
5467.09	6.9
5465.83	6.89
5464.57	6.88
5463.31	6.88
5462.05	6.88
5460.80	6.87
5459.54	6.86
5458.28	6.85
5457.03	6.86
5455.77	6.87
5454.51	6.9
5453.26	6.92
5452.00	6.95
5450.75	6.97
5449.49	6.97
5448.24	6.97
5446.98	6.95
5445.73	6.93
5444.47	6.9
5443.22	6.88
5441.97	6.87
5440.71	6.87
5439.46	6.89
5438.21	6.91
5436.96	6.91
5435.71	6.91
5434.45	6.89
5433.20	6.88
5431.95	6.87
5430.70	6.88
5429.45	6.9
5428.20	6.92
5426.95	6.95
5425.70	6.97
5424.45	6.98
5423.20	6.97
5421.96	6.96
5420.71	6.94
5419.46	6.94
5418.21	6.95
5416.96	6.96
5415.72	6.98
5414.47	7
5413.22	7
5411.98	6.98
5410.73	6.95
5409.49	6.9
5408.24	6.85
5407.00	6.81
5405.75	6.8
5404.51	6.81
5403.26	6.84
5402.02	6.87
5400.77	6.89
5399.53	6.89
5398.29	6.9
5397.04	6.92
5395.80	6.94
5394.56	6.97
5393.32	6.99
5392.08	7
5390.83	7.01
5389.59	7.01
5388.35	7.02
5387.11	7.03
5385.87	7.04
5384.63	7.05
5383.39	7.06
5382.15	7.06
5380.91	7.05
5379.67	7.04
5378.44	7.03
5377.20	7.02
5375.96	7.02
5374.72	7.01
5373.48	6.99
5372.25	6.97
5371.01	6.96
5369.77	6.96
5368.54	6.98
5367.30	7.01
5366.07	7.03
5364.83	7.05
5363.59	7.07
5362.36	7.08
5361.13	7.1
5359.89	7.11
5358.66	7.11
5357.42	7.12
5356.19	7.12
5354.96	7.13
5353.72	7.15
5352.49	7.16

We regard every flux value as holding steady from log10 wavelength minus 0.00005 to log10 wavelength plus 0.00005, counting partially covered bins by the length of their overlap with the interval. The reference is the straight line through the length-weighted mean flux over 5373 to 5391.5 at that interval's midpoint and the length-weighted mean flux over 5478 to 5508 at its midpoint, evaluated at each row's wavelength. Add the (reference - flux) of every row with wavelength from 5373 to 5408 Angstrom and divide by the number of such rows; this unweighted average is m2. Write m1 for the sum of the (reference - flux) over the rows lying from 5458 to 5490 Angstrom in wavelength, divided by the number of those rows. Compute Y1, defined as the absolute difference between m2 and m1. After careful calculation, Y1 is 0.08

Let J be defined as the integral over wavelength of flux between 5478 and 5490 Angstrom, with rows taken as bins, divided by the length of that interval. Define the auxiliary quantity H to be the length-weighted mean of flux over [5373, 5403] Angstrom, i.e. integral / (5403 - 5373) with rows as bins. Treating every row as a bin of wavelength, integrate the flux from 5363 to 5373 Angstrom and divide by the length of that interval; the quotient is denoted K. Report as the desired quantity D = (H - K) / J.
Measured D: 0.00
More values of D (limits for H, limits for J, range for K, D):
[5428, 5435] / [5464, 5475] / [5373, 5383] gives -0.02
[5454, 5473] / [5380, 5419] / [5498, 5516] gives 0.02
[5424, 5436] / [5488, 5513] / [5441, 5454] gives 0.00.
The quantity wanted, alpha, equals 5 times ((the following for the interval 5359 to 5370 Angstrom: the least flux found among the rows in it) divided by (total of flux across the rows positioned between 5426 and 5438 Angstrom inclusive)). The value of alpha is 0.560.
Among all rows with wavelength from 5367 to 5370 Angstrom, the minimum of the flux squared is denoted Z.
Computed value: 48.4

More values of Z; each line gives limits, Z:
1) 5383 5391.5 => 49.1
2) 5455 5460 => 46.9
